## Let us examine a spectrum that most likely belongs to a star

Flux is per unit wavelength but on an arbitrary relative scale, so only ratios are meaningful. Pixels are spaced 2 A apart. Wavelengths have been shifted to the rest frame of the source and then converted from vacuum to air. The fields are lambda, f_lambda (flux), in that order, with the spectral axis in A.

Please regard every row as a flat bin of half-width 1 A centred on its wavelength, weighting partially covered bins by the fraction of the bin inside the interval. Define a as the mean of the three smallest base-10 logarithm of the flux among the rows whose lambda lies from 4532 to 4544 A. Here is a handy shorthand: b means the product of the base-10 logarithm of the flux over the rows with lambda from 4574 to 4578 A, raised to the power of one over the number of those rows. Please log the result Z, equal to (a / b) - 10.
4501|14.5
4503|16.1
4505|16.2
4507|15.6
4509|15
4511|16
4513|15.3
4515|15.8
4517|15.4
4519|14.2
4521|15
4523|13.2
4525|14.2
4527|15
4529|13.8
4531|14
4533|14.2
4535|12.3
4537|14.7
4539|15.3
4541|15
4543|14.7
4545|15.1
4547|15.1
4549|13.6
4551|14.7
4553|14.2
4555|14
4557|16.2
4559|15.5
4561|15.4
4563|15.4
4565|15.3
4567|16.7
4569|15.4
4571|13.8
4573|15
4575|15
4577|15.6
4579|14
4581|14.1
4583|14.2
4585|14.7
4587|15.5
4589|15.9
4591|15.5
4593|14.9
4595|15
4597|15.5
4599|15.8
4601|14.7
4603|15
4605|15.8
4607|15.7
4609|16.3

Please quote -9.04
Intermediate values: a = 1.14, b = 1.18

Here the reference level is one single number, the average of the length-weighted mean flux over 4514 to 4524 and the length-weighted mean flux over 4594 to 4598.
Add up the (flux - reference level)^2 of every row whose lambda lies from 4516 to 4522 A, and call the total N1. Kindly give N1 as 0.8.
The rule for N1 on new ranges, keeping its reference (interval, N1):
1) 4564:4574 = 4.6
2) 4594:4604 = 1.0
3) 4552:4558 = 3.1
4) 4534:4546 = 7.5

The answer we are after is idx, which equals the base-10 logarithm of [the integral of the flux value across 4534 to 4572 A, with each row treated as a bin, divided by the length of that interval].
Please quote 1.172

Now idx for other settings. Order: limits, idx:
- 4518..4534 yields 1.152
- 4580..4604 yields 1.178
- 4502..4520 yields 1.191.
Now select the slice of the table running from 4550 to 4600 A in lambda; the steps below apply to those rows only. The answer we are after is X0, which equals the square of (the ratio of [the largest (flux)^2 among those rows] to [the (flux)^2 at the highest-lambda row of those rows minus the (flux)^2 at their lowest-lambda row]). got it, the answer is 69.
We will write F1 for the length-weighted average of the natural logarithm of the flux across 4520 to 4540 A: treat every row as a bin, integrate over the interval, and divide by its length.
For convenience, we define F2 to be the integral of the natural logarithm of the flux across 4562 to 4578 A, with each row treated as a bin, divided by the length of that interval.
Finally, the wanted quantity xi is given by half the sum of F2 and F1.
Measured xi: 2.69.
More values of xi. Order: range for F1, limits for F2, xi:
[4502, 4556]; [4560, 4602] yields 2.70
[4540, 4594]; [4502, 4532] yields 2.71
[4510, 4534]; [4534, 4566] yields 2.69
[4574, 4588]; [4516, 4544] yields 2.68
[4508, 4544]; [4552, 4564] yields 2.70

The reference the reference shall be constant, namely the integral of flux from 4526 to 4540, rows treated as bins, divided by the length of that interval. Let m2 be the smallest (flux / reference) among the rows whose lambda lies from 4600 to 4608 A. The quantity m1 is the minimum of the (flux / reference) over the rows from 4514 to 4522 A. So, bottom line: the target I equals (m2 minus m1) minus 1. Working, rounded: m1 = 1.001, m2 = 1.04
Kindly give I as -0.96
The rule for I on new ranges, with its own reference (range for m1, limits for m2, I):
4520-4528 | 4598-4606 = -0.89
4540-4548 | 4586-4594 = -0.99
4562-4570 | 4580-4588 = -1.08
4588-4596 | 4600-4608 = -1.01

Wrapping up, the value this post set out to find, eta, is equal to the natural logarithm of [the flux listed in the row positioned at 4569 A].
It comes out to 2.73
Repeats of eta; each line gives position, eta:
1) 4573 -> 2.71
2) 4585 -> 2.69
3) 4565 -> 2.73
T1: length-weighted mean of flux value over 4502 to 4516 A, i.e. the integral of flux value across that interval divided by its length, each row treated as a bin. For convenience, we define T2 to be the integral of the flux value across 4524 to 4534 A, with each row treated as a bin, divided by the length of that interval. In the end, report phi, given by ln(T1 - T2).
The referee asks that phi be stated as 0.4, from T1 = 15.7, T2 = 14.2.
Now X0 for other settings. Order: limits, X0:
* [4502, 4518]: 142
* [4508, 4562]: 466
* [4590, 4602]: 107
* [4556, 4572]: 15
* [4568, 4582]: 40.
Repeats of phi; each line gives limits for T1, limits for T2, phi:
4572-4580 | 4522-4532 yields -0.2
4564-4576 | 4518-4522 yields -0.5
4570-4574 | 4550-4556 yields -2.3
